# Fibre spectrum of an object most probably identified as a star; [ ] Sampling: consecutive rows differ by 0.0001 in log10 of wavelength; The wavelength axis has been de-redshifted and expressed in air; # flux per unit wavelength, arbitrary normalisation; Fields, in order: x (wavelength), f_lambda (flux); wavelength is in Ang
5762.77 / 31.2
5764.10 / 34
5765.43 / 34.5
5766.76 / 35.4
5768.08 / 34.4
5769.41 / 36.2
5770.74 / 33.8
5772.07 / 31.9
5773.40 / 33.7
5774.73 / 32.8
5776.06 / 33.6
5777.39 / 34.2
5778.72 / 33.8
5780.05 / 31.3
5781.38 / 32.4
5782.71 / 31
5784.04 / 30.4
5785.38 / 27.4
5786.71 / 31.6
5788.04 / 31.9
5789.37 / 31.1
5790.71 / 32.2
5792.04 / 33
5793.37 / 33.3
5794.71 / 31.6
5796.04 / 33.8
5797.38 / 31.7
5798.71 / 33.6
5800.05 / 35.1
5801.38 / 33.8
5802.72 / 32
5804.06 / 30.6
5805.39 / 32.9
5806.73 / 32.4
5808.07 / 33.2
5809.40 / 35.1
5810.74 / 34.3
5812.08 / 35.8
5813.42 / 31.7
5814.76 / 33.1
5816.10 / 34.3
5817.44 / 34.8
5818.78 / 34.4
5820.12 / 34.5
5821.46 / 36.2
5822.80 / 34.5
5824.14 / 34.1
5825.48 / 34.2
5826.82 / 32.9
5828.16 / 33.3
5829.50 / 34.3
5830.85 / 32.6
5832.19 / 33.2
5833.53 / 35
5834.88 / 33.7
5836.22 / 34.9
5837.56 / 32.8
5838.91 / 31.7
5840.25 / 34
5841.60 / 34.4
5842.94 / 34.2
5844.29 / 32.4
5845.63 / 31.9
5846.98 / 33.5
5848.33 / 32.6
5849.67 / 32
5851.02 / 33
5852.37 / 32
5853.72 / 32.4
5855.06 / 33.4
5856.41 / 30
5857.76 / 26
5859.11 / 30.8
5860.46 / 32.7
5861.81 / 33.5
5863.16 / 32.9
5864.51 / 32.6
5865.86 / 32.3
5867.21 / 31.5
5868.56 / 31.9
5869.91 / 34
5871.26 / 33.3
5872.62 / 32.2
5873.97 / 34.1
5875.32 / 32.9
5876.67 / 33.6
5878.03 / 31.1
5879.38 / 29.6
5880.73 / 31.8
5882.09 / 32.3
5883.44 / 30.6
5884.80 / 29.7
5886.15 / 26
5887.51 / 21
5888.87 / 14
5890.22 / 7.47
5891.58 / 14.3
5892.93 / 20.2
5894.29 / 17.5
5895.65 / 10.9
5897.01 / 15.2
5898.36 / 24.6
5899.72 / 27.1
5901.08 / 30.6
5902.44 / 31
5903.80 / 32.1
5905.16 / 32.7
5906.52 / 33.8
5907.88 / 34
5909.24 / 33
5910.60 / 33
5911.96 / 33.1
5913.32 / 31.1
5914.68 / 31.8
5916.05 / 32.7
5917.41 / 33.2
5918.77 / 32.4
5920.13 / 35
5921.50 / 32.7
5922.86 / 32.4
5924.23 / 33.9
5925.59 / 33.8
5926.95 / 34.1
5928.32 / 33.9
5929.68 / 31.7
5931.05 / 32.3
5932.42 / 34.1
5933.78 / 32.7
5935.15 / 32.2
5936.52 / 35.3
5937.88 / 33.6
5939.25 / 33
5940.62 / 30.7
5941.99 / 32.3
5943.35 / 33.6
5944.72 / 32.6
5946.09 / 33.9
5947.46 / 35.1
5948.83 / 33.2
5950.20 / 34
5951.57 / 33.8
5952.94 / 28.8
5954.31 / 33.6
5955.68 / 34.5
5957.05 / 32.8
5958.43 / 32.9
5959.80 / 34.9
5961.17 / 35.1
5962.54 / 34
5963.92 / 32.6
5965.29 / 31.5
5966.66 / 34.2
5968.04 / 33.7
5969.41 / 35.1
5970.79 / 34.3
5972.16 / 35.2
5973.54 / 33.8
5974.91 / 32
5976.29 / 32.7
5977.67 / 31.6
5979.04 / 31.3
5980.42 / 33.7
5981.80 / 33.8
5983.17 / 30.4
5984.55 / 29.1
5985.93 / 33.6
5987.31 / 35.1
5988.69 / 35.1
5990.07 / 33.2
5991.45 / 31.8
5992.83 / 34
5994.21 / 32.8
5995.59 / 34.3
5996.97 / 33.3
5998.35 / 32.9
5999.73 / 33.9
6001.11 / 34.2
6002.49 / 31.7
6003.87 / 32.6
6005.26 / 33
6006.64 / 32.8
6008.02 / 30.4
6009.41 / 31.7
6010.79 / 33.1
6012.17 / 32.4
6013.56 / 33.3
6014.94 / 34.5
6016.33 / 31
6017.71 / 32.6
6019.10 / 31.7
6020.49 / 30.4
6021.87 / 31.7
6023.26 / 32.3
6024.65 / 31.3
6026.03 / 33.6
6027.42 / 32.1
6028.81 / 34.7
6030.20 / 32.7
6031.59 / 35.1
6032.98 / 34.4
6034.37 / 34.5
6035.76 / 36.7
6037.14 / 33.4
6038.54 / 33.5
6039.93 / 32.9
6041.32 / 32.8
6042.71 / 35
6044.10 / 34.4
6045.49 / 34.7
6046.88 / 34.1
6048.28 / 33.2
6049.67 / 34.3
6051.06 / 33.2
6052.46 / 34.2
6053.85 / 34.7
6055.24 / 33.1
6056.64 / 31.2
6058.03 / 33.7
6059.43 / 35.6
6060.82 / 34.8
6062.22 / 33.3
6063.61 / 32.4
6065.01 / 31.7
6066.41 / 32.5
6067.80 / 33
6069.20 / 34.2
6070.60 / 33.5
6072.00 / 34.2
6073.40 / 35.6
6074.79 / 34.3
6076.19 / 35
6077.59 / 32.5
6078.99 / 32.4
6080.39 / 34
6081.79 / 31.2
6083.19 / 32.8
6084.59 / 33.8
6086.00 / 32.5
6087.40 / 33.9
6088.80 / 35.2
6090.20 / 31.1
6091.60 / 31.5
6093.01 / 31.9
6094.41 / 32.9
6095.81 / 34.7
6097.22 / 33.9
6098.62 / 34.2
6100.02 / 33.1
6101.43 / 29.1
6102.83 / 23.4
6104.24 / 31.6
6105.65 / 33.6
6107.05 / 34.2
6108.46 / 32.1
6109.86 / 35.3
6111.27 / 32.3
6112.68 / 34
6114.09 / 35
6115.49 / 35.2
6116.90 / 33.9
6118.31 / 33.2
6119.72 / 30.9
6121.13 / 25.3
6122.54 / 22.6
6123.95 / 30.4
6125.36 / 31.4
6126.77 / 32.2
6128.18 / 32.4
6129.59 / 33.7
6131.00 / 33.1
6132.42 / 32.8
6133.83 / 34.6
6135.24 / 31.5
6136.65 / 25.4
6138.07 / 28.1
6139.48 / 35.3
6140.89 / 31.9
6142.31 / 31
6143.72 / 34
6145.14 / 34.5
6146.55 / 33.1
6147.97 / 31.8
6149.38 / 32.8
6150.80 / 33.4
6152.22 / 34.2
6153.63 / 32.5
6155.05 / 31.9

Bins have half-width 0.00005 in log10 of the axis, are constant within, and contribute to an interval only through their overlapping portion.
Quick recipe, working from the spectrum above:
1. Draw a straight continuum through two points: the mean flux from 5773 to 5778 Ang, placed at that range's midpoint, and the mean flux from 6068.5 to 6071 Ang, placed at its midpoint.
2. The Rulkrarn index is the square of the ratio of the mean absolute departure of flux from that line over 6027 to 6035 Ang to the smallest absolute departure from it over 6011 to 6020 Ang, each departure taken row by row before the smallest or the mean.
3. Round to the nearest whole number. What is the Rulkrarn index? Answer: 4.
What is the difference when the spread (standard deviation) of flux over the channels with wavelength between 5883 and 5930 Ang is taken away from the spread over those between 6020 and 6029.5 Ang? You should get -6.3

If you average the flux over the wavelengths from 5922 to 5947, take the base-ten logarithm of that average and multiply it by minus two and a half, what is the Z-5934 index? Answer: -3.80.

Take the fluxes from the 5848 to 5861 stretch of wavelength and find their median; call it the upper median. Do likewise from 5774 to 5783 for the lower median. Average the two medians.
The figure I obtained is 32.5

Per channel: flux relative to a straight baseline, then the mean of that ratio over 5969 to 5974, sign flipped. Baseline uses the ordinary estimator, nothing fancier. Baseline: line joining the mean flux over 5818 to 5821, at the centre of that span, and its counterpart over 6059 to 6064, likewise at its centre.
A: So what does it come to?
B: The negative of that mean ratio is -1.01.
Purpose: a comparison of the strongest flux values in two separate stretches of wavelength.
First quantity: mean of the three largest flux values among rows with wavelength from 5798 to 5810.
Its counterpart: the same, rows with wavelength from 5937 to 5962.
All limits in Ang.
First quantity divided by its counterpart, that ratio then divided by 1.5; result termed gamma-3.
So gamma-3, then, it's 0.66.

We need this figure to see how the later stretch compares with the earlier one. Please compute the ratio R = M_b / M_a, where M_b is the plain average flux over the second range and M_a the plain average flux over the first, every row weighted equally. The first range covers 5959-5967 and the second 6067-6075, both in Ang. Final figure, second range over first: 1.012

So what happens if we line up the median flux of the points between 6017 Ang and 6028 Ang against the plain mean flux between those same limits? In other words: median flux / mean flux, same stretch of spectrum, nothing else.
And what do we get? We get 1.00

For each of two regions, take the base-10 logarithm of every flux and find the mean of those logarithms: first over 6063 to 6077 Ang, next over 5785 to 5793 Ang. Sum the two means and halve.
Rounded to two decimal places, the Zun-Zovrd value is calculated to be 1.51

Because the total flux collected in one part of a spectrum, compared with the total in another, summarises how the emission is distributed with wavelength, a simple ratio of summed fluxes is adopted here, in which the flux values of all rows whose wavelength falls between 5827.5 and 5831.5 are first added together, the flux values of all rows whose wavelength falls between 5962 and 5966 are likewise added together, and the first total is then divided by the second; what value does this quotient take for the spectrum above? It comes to 1.021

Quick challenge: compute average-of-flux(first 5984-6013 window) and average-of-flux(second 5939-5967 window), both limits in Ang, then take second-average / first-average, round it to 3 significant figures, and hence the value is 1.01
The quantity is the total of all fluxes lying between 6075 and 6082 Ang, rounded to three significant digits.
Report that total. 165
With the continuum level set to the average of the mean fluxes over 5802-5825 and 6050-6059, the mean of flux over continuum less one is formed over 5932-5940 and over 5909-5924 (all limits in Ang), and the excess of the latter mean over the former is -0.02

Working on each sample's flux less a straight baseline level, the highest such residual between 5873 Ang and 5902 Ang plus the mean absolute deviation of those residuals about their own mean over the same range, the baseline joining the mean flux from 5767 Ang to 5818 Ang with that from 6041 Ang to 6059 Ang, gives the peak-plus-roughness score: 8.1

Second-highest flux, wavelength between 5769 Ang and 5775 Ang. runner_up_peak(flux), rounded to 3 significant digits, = 33.8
